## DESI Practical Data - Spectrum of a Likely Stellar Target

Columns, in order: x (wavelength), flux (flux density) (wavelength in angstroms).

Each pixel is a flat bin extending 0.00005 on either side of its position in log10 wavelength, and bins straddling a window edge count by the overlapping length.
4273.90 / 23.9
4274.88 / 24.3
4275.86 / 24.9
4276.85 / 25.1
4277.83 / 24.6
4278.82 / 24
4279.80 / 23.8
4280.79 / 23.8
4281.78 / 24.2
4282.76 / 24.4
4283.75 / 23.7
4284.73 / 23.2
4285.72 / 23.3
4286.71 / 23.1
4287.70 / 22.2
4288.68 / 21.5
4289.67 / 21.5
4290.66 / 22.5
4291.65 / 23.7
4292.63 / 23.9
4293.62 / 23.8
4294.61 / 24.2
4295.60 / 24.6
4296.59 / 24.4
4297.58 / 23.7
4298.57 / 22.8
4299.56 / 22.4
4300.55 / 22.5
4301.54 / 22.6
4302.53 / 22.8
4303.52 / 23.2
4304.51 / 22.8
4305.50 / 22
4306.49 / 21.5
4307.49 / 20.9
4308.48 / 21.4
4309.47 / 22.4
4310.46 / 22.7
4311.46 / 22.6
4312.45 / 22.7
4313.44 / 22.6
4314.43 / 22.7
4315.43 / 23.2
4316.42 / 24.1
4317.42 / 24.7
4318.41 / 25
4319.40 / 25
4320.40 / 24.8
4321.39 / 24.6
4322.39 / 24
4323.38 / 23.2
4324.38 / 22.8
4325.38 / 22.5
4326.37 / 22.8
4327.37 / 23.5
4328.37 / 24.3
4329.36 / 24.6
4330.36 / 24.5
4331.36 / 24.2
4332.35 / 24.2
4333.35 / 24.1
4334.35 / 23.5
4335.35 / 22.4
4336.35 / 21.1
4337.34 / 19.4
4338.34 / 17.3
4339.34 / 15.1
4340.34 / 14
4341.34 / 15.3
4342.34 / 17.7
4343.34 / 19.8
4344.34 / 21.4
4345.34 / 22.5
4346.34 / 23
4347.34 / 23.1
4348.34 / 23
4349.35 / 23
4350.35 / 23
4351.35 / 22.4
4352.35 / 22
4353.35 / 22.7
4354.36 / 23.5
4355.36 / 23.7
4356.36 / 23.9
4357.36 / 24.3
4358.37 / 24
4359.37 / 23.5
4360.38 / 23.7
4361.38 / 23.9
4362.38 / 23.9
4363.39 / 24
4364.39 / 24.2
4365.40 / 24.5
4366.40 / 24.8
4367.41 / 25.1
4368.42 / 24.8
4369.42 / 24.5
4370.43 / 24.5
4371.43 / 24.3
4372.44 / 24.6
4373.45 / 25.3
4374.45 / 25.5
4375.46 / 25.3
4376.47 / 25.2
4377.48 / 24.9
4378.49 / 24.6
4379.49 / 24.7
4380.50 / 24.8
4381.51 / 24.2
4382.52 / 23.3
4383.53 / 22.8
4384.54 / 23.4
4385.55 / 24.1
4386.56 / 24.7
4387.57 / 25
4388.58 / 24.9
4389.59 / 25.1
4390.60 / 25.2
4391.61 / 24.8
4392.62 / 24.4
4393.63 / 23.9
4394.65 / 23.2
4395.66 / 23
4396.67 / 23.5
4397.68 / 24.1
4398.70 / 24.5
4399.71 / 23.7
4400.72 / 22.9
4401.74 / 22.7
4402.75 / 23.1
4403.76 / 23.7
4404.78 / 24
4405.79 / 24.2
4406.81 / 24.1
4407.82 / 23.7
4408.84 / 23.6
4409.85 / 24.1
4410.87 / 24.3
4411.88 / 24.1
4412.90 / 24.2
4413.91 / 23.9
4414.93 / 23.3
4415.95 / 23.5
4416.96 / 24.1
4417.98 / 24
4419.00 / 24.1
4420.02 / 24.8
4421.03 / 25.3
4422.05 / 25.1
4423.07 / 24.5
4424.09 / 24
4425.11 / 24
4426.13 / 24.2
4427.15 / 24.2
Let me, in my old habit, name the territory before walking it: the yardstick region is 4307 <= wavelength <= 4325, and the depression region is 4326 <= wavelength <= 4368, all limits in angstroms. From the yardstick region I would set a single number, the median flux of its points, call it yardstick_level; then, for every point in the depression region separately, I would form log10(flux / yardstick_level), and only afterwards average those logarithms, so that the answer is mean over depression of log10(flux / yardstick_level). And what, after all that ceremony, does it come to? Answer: -0.015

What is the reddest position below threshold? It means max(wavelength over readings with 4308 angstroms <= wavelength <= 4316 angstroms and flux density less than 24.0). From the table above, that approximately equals 4315.43 angstroms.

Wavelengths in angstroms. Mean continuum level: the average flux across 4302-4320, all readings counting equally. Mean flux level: 22.9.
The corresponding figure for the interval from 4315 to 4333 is 24.0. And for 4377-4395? 24.3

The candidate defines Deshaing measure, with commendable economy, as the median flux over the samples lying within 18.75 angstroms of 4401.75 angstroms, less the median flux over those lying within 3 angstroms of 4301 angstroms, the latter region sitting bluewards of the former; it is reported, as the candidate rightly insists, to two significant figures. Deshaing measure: 1.4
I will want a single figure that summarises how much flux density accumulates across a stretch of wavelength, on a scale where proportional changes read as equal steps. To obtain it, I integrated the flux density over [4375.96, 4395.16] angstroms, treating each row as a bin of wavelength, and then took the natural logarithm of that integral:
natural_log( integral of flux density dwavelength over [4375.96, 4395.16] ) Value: 6.15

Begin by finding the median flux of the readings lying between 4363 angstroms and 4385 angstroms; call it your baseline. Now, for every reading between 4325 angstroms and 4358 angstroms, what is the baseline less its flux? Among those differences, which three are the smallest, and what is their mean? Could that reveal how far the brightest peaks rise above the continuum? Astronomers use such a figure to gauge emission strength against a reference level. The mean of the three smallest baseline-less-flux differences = 0.13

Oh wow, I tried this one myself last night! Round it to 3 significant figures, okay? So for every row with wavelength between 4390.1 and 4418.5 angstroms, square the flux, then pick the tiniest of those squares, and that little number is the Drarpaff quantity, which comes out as 515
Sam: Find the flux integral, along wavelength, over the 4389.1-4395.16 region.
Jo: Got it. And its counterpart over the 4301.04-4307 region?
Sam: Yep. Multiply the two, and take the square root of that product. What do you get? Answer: 141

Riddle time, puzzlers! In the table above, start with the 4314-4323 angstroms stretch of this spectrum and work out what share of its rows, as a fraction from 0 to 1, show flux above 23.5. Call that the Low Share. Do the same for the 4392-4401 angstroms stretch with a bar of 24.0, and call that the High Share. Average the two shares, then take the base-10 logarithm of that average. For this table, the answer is -0.26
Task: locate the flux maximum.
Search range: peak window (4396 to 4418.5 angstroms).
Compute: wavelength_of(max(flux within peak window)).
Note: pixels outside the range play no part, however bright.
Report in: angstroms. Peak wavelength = 4398.70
